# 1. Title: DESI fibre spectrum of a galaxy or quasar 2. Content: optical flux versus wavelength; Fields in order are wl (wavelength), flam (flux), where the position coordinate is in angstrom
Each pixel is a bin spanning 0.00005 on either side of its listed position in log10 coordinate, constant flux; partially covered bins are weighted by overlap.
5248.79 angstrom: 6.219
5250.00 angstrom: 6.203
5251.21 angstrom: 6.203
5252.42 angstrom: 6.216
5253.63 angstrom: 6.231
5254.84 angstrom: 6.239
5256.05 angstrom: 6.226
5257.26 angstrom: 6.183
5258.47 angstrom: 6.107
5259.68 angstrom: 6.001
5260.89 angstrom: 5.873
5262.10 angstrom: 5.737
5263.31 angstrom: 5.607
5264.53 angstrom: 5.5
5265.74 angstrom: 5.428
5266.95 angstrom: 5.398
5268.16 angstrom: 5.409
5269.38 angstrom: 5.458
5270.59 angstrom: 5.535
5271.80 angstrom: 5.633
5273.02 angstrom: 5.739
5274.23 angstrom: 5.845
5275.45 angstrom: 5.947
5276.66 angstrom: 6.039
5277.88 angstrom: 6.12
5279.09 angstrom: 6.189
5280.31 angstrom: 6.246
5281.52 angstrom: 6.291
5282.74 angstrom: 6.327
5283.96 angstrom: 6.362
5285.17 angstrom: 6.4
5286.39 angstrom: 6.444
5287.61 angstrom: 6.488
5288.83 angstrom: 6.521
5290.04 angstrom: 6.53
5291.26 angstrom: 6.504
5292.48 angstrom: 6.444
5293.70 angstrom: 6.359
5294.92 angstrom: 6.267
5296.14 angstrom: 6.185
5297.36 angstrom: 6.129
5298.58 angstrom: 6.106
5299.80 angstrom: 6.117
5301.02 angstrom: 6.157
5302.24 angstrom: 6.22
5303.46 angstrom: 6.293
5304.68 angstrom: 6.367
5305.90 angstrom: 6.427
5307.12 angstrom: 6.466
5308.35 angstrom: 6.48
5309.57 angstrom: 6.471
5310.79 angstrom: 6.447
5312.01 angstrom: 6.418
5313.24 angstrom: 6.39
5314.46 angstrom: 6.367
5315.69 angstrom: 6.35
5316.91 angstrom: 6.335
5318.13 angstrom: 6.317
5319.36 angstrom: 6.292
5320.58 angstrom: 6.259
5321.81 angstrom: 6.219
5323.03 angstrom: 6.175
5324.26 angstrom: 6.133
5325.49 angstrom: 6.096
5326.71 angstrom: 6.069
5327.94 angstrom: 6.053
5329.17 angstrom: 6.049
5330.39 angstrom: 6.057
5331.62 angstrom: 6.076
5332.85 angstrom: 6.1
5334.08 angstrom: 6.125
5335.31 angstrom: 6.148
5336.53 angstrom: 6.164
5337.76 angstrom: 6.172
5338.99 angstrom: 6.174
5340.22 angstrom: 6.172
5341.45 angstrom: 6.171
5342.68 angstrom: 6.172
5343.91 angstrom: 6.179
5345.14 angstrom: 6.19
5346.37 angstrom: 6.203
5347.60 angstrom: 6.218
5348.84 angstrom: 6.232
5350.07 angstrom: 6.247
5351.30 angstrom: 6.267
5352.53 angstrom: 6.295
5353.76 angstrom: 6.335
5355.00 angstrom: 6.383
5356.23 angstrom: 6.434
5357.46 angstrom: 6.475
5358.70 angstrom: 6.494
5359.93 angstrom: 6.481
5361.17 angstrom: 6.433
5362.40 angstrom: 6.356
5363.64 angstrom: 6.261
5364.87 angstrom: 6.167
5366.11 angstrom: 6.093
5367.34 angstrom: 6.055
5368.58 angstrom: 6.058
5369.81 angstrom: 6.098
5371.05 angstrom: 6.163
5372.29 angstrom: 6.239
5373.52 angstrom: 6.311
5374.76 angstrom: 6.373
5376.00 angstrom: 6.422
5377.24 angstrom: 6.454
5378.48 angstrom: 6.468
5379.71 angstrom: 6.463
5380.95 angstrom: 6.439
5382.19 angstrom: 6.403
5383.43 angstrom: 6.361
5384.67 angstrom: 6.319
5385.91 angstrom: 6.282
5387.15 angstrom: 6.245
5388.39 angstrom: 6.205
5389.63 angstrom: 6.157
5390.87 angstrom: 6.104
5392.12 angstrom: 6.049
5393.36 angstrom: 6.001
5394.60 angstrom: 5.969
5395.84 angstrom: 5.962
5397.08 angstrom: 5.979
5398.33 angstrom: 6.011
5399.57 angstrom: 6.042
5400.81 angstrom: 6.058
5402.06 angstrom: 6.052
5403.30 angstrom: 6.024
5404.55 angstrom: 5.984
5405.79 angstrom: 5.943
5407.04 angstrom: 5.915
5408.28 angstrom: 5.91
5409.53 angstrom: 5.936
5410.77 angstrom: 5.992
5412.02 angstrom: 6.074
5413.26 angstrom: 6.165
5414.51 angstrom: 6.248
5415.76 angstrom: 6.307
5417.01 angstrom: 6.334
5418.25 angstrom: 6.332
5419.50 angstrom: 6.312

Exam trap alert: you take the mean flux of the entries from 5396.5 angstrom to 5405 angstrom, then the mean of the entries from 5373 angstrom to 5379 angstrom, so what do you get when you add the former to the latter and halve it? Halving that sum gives 6.21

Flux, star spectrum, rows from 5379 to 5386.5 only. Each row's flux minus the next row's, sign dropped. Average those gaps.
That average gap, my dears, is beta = 0.036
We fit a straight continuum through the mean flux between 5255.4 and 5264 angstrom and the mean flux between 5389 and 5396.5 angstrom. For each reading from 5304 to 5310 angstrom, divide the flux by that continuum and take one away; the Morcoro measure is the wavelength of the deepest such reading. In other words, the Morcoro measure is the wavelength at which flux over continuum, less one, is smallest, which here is 5304.68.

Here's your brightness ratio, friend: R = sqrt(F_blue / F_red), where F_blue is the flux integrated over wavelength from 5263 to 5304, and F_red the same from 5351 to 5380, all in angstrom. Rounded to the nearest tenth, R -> 1.2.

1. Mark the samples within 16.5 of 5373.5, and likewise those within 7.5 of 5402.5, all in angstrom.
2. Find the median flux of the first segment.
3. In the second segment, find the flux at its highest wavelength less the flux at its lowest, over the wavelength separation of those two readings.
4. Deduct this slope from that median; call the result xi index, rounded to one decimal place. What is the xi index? 6.3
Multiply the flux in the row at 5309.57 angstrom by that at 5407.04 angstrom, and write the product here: 38.3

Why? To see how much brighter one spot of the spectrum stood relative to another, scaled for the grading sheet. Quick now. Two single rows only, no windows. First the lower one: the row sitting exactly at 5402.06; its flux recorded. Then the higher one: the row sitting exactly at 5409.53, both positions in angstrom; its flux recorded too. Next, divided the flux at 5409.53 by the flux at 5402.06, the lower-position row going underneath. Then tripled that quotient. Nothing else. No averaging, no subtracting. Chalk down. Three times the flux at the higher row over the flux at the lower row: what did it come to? 2.94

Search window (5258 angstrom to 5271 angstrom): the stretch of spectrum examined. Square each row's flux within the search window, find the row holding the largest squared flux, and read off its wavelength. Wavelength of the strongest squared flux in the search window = 5258.47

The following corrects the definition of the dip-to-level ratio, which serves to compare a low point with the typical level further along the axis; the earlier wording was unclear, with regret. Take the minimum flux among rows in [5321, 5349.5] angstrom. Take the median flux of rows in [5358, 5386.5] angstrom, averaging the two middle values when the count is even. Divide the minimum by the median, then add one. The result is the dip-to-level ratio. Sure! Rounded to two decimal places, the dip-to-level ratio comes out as 1.95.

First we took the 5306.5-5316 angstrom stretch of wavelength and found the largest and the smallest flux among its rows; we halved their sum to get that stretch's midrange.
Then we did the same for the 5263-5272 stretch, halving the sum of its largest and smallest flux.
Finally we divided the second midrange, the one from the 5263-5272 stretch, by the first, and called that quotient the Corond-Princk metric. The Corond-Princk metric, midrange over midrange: 0.86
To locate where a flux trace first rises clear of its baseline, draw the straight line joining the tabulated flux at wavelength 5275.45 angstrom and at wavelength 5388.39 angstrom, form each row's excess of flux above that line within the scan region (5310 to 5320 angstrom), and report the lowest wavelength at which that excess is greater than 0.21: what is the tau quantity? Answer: 5310.79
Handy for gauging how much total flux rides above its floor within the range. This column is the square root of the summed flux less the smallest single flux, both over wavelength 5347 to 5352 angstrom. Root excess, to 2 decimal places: 4.33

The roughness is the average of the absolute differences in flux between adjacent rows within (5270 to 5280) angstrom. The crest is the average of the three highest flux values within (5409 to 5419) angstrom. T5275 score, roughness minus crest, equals -6.23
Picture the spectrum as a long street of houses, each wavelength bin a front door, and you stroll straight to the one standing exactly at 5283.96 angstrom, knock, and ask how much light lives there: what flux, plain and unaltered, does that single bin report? 6.362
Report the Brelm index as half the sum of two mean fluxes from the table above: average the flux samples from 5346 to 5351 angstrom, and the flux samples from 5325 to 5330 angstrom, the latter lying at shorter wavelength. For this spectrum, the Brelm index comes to 6.15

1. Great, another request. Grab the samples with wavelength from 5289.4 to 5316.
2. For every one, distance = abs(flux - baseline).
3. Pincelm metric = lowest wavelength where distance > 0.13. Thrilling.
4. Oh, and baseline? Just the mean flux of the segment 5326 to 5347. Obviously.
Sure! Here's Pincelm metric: 5290.04 angstrom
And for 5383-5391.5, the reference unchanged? 5383.43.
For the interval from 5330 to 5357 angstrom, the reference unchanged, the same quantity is 5351.30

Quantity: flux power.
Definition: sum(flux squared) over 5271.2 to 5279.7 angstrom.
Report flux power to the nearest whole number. 246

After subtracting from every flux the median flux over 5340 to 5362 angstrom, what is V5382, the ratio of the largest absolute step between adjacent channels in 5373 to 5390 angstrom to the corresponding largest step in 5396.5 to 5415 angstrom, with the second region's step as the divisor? 0.68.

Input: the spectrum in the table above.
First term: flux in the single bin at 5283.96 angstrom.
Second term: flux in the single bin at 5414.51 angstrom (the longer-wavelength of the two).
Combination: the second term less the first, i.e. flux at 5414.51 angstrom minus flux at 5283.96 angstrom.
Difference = -0.1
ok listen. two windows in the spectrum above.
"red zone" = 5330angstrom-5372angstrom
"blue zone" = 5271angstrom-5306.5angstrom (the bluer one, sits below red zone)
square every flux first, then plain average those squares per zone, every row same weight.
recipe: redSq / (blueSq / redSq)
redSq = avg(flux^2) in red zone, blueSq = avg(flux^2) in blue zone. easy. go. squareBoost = 38.7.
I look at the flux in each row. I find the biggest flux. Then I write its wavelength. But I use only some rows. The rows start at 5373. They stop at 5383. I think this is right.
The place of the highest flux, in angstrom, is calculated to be 5378.48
